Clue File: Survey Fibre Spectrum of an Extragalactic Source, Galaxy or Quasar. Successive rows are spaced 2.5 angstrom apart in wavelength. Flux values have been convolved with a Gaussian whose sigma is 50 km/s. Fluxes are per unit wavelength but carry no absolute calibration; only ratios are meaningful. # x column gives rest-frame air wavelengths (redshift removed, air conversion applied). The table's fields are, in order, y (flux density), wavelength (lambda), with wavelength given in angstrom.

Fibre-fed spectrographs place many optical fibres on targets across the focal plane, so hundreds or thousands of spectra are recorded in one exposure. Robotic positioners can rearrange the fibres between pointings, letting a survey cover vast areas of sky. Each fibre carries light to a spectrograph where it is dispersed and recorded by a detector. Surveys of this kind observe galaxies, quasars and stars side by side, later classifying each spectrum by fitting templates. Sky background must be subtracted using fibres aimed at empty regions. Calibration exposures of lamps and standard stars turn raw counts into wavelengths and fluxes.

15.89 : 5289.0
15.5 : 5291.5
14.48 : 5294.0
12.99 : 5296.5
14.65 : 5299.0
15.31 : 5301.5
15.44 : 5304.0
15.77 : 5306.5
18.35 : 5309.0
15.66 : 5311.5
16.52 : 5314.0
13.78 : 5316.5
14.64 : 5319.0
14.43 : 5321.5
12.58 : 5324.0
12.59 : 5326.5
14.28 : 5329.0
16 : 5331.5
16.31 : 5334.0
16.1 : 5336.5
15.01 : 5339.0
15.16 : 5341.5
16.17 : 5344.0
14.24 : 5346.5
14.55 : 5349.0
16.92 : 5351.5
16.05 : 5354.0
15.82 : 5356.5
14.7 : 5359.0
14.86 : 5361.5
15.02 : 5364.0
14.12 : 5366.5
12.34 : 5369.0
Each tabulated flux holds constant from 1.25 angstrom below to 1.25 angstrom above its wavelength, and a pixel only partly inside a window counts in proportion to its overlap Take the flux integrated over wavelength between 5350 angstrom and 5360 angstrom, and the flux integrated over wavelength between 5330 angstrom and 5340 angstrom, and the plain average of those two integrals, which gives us 159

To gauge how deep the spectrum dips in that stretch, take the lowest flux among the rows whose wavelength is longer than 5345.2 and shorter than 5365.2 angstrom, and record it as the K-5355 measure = 14.24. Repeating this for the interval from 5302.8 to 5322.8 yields 13.78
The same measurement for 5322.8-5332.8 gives 12.58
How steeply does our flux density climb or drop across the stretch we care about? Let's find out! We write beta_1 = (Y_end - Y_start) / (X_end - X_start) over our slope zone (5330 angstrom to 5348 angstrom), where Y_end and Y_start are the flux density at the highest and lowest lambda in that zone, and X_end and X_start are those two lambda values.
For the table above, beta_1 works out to -0.12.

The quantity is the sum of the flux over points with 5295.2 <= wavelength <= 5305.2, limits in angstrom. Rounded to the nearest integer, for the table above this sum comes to 58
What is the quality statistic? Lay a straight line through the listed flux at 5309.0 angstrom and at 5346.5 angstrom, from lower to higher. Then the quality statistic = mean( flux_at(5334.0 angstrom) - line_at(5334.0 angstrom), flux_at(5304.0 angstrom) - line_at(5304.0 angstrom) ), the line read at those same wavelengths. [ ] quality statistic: -1.4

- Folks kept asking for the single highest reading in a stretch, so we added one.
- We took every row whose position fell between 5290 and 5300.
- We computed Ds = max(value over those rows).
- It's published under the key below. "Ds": 15.5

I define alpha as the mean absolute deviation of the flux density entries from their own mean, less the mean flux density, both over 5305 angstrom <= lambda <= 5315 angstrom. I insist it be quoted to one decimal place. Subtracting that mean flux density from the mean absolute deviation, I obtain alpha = -15.7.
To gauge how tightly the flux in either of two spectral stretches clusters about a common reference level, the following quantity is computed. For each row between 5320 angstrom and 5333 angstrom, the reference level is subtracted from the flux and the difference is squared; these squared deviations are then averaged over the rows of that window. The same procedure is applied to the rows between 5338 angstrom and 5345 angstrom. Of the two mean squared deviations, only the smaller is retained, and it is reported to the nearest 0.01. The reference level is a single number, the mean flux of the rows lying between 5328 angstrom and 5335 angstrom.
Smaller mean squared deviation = 0.27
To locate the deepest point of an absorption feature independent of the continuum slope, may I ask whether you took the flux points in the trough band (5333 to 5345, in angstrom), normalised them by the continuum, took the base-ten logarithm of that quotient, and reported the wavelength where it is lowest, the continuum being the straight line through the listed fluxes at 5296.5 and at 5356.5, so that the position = 5339.0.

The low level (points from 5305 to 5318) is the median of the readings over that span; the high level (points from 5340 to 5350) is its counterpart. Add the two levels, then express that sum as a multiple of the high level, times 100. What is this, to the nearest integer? 206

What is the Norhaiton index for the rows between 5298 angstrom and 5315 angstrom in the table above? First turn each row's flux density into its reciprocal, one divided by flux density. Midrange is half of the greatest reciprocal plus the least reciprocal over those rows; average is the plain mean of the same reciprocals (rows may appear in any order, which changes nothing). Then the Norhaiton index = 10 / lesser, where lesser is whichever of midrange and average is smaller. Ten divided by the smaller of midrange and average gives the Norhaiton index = 163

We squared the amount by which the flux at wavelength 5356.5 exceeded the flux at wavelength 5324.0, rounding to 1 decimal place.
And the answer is 10.5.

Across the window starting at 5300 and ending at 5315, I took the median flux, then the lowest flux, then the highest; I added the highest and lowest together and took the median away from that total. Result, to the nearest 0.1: 17.9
